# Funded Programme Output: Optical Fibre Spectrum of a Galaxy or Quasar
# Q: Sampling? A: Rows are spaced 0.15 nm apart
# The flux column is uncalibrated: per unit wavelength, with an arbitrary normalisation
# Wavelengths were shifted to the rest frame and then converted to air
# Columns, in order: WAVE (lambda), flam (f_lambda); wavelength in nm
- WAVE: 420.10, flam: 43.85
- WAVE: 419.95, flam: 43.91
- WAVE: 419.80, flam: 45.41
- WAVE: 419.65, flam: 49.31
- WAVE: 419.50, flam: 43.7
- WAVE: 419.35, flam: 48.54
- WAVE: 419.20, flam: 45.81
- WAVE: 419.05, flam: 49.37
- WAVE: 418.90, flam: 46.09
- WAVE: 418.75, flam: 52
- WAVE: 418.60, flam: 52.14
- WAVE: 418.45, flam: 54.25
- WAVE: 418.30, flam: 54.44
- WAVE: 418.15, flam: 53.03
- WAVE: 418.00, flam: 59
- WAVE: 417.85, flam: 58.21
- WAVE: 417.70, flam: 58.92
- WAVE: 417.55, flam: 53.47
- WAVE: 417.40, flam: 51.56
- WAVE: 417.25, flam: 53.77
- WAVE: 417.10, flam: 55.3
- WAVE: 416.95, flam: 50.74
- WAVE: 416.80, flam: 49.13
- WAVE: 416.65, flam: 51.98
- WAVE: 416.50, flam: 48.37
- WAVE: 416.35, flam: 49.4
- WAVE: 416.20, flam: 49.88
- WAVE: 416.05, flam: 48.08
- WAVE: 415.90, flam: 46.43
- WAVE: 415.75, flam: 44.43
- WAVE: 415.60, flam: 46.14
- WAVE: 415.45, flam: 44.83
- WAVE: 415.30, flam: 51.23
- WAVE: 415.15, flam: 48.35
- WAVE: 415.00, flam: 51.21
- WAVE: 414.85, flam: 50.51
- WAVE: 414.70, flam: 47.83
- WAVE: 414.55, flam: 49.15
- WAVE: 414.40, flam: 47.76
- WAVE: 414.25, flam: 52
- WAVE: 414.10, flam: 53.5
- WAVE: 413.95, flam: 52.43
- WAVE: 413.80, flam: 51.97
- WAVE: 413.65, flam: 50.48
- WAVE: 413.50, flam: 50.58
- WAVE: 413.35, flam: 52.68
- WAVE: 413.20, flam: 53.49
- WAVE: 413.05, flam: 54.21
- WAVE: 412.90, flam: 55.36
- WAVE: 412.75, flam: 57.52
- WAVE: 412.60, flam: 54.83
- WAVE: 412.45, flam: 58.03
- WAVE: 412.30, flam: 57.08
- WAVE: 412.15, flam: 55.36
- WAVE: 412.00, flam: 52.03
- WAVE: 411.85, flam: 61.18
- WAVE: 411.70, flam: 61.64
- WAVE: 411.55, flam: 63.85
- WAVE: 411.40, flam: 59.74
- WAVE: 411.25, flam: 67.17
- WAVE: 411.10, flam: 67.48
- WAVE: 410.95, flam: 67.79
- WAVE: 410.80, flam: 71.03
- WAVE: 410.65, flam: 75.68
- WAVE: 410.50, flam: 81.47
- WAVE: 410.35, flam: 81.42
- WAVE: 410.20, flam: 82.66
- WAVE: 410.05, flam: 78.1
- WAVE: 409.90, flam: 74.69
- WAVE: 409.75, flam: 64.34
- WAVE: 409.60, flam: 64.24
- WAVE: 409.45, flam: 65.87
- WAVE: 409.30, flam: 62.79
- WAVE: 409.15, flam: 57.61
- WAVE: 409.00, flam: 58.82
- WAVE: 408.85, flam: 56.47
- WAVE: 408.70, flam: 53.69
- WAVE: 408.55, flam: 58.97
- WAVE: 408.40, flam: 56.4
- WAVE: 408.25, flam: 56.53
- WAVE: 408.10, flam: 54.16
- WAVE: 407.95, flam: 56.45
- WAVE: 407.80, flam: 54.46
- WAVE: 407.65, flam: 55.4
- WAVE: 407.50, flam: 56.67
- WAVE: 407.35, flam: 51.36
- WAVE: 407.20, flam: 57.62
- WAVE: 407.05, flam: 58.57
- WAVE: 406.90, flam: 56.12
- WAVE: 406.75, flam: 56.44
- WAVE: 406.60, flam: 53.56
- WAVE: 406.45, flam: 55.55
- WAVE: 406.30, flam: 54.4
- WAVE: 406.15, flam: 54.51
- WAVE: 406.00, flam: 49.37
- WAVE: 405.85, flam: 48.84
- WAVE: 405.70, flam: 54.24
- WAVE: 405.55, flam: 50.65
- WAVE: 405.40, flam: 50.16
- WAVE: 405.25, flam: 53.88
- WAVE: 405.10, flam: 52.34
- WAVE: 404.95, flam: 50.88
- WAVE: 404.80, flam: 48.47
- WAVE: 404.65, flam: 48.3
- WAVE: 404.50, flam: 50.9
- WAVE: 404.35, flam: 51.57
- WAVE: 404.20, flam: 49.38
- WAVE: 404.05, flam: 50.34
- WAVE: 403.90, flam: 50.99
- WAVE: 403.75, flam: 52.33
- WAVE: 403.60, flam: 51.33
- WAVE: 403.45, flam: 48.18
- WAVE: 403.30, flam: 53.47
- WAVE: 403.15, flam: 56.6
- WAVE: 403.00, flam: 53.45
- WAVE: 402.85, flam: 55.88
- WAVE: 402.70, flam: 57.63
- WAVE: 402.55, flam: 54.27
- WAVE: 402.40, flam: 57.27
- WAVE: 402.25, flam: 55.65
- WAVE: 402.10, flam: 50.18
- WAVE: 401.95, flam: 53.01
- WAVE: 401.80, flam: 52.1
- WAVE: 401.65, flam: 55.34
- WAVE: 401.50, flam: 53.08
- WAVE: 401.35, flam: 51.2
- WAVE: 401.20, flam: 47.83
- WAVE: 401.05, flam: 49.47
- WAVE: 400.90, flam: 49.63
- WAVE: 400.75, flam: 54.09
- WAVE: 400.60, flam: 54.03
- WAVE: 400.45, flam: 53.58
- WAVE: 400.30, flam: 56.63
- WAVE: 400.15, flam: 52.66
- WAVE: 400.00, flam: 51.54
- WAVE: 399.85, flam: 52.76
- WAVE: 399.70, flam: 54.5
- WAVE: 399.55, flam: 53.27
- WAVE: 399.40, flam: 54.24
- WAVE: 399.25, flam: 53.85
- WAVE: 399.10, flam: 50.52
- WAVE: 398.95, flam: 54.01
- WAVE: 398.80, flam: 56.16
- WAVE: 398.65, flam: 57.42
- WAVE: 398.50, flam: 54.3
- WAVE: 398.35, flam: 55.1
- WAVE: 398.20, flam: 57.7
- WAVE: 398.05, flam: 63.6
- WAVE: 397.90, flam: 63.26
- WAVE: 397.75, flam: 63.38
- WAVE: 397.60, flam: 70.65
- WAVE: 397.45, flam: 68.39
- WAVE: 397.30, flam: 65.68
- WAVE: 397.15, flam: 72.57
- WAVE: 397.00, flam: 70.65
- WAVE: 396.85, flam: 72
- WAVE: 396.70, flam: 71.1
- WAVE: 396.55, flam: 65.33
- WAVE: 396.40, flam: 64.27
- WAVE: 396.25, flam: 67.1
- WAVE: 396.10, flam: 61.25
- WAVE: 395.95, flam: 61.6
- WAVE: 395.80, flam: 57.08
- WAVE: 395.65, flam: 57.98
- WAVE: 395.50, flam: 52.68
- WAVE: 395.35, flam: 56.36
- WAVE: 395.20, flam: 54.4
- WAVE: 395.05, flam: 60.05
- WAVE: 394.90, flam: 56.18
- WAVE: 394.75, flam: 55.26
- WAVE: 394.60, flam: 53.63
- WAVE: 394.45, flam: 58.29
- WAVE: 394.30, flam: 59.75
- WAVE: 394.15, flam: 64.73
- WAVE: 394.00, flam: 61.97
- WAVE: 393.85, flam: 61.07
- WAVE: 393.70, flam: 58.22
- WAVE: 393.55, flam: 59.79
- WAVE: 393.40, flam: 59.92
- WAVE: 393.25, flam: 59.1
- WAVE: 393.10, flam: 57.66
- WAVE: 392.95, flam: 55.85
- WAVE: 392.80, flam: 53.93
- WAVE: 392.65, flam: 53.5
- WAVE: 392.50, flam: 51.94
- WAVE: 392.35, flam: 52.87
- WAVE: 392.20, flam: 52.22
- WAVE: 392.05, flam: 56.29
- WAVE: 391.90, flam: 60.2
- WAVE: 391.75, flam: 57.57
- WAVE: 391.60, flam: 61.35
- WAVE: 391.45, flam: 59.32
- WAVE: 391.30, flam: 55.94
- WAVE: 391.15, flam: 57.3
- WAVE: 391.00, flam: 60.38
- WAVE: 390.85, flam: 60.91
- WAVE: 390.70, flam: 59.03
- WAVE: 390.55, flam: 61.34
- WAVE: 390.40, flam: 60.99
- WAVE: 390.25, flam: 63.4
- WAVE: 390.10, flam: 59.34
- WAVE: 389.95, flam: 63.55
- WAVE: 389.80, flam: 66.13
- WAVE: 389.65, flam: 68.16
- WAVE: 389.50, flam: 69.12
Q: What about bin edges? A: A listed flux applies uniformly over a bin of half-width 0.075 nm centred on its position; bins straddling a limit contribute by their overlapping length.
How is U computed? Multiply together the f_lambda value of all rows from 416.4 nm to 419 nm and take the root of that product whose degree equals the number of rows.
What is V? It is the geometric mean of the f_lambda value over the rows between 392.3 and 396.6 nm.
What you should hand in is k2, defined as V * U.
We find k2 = 3083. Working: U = 53.0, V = 58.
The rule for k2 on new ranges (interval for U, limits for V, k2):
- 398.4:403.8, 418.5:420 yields 2535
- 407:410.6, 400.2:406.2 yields 3226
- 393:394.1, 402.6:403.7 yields 3204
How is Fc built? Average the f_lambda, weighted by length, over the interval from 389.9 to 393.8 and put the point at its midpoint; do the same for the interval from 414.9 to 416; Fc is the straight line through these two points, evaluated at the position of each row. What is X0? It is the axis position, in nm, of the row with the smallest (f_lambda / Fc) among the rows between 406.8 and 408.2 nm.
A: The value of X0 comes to 407.35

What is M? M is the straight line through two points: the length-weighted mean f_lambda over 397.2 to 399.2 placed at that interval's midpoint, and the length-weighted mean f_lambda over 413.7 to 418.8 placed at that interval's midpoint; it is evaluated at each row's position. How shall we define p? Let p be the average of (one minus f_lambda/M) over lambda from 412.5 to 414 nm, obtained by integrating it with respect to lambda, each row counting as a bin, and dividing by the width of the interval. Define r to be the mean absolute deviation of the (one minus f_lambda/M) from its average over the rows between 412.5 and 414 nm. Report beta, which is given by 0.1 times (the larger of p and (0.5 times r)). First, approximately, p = -0.01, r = 0.029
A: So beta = 0.001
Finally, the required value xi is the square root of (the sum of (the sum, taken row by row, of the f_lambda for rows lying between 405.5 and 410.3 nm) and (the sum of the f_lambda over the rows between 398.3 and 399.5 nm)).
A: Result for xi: 48.0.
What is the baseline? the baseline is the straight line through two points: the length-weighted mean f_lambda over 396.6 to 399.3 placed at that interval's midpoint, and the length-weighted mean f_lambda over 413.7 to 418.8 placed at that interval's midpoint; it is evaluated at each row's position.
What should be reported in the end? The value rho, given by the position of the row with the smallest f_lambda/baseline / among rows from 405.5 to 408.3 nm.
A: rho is 405.85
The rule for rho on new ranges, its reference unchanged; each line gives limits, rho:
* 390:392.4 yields 392.20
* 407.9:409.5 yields 408.70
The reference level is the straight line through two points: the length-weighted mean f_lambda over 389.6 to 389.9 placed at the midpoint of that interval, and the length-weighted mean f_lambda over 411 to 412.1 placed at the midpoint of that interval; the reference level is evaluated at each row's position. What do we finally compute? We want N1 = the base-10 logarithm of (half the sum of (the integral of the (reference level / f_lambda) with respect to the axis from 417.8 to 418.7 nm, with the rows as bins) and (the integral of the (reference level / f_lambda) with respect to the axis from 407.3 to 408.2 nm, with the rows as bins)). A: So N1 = 0.00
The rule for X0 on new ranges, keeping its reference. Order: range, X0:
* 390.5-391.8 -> 391.30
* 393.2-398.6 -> 395.50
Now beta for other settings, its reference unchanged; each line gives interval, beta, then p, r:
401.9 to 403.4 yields 0.006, 0.06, 0.033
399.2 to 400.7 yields 0.009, 0.09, 0.016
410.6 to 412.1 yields 0.005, -0.20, 0.090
